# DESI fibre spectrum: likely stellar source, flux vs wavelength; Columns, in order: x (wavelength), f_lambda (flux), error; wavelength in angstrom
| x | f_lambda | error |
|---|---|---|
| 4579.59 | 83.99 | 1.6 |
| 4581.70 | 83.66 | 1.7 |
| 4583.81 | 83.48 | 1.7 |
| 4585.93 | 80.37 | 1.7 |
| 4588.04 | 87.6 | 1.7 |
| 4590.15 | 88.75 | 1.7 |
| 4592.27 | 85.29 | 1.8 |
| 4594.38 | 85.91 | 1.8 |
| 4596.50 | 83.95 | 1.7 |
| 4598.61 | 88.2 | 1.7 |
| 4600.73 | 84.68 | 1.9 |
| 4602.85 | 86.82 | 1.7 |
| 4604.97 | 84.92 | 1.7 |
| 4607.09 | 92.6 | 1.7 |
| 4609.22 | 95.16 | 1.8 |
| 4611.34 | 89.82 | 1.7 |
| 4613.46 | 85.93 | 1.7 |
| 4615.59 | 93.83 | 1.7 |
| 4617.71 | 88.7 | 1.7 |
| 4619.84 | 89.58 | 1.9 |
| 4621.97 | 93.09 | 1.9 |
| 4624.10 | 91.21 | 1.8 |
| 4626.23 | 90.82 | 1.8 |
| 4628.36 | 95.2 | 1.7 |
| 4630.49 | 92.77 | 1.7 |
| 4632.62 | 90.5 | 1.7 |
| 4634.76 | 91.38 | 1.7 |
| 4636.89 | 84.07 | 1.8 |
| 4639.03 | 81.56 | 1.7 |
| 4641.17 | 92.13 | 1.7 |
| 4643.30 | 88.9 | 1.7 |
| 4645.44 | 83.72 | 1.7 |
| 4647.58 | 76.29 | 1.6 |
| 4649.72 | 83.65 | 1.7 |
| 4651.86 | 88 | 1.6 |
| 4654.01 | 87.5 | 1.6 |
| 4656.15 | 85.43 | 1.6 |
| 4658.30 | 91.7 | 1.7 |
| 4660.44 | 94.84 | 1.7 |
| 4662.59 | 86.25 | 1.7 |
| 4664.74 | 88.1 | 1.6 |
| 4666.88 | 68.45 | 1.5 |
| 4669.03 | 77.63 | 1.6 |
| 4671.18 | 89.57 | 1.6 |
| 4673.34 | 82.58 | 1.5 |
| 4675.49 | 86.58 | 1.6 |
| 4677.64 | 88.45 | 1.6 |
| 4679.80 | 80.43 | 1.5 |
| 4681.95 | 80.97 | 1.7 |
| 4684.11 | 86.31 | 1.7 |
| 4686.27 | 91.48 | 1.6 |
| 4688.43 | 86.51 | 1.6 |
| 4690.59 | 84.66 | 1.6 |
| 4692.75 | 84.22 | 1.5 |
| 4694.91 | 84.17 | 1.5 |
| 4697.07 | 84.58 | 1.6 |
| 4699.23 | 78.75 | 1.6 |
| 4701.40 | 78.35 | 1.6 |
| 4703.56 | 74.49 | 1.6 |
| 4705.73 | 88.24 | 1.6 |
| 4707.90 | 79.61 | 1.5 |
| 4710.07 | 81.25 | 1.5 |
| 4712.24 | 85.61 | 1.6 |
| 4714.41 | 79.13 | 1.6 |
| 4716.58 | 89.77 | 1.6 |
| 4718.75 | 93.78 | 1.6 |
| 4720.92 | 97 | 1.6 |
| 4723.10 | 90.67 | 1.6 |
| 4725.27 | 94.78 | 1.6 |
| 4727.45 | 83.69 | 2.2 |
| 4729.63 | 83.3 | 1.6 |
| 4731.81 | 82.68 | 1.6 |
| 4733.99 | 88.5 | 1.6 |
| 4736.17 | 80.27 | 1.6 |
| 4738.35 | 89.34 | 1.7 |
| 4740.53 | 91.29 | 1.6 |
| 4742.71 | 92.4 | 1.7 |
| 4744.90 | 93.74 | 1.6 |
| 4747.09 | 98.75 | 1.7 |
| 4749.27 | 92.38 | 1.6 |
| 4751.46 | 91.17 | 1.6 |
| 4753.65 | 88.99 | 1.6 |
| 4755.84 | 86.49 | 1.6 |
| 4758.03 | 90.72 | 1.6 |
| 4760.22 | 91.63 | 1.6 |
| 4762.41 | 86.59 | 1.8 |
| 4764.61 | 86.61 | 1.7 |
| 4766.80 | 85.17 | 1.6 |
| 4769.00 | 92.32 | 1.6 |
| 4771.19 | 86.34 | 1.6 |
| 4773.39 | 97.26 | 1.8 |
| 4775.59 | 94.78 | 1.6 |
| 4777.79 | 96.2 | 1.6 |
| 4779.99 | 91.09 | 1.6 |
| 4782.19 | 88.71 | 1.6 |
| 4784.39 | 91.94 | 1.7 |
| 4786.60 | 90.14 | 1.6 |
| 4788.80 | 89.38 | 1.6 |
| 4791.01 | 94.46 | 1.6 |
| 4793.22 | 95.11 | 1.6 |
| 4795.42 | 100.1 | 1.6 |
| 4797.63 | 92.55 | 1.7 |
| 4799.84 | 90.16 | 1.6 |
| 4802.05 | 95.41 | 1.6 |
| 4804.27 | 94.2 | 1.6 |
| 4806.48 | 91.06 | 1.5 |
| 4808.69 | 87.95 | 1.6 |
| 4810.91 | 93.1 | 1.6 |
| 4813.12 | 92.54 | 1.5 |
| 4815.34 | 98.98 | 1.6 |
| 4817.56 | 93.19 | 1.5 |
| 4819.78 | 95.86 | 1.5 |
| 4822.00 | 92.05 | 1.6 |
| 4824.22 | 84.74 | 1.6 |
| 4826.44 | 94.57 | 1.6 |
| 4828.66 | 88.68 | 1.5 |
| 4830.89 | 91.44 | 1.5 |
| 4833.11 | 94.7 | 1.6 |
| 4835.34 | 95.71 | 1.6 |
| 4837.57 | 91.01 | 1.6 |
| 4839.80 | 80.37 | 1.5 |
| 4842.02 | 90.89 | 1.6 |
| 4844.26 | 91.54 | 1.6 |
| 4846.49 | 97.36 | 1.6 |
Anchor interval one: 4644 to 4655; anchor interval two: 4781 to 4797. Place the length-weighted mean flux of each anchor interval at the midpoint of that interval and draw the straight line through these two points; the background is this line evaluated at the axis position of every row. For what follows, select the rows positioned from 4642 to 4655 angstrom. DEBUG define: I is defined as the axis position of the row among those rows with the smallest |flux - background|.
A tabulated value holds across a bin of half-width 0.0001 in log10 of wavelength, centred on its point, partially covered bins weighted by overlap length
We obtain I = 4645.44 angstrom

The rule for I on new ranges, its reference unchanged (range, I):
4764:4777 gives 4769.00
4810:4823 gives 4819.78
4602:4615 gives 4604.97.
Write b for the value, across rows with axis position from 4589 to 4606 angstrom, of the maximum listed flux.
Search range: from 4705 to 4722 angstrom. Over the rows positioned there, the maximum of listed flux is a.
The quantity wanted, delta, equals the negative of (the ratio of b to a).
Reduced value -0.91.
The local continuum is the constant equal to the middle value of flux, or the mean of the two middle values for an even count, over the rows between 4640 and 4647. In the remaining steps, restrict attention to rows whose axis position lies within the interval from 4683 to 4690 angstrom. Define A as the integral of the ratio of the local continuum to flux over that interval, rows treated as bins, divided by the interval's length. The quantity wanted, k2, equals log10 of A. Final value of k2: 0.01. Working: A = 1.01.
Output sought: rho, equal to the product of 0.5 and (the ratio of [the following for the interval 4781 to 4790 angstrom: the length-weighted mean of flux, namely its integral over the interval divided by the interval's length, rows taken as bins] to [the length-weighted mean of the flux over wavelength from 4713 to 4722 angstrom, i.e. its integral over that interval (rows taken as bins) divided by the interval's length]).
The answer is 0.501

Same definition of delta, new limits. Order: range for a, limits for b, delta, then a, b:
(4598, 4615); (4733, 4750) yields -1.04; 95.16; 98.75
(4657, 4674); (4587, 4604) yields -0.94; 94.84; 88.75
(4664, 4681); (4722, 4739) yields -1.06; 89.57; 94.78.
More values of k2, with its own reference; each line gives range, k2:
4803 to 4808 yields -0.02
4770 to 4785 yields -0.02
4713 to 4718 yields 0.02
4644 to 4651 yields 0.04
